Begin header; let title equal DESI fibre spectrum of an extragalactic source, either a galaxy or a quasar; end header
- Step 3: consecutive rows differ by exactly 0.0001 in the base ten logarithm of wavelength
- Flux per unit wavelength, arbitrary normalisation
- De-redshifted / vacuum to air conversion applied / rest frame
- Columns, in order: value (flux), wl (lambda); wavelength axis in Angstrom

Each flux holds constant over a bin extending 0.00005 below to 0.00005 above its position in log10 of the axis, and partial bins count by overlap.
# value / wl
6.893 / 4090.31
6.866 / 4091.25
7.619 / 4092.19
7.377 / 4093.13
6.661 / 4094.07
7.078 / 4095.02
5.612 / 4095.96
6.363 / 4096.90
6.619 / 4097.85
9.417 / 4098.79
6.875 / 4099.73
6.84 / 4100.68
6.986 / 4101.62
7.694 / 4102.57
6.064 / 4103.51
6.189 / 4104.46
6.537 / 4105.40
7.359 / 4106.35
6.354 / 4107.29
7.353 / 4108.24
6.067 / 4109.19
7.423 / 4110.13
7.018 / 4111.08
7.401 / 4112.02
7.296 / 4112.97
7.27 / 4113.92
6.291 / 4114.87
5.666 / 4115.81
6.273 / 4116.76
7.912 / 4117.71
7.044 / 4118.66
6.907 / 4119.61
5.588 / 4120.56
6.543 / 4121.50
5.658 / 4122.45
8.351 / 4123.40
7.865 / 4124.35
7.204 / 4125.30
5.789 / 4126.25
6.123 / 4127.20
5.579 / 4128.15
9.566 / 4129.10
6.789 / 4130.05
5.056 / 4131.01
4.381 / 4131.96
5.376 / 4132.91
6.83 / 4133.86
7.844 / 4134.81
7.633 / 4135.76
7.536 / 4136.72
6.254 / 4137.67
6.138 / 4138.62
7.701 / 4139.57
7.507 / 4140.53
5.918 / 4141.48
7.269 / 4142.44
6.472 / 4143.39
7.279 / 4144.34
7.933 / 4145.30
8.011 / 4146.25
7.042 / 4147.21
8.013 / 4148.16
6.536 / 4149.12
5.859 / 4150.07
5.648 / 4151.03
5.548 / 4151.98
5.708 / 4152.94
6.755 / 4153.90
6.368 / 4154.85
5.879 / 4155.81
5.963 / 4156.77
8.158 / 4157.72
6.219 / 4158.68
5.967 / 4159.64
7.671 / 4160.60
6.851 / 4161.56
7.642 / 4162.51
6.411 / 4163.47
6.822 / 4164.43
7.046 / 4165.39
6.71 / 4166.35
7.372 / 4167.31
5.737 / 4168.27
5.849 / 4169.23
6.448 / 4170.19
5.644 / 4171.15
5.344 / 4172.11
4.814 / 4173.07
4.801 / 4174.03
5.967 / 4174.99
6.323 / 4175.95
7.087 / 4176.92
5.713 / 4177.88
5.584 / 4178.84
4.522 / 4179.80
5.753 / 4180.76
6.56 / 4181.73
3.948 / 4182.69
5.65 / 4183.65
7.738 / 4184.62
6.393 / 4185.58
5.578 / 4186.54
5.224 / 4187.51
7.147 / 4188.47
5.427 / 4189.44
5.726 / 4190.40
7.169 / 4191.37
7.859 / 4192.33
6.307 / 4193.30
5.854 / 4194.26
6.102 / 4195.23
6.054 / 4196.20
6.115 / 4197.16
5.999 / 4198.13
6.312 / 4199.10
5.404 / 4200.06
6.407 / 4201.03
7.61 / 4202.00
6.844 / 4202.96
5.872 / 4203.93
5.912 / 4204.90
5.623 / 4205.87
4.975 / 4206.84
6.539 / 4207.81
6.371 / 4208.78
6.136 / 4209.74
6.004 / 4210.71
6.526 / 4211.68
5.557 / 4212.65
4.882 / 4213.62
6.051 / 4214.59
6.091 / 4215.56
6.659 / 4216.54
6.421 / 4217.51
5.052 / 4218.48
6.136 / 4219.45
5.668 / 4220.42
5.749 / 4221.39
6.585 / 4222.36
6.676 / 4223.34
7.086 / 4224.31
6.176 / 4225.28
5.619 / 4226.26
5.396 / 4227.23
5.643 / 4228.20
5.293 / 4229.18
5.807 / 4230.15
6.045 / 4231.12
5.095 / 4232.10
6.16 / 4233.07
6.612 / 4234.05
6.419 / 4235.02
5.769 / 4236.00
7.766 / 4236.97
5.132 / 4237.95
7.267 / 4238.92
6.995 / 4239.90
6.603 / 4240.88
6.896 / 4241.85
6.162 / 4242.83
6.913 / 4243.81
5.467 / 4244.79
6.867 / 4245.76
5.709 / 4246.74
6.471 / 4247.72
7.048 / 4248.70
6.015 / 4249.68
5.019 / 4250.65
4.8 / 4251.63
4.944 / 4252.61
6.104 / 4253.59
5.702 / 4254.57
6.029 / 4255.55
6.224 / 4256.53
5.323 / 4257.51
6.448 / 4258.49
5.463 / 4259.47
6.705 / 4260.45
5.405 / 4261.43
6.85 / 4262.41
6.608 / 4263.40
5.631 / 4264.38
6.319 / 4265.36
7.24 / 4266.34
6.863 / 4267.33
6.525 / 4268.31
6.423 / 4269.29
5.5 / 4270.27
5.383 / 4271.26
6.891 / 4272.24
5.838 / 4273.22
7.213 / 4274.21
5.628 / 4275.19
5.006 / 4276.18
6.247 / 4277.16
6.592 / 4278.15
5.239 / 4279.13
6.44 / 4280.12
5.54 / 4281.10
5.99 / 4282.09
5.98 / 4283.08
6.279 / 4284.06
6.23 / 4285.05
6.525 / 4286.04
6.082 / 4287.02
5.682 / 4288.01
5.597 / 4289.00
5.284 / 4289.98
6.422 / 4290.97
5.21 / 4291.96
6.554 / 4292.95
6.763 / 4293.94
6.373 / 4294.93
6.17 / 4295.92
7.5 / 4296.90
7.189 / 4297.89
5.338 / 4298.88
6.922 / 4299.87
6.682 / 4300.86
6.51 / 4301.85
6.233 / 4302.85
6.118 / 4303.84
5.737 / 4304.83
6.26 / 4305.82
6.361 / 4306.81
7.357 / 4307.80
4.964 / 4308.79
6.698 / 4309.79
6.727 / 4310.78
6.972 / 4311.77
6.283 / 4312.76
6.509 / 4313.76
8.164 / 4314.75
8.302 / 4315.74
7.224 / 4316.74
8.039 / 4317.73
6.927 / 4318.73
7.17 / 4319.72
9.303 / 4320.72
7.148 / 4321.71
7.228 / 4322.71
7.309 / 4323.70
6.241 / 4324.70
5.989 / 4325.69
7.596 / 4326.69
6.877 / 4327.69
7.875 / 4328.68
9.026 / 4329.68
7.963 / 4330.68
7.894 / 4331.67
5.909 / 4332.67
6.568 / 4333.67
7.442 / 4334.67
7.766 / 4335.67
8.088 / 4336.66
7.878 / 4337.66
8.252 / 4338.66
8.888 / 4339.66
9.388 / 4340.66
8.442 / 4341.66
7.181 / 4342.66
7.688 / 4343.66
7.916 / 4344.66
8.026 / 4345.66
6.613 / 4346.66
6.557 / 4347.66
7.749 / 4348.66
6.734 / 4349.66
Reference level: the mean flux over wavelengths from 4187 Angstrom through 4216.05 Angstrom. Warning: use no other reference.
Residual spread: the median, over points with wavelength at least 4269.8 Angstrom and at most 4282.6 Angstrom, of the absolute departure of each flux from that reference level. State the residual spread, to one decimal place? 0.6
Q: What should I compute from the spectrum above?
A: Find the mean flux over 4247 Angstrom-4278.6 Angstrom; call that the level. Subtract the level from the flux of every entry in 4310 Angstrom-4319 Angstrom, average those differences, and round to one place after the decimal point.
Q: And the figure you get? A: 1.2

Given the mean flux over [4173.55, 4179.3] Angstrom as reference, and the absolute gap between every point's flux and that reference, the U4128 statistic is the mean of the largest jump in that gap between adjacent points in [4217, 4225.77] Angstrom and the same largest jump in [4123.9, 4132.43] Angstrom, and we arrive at 2.1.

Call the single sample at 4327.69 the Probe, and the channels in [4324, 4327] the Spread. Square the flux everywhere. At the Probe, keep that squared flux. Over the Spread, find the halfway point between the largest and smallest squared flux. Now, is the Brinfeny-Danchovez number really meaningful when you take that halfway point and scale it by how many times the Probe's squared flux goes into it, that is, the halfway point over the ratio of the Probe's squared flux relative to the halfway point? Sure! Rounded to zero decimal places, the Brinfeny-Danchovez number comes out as 46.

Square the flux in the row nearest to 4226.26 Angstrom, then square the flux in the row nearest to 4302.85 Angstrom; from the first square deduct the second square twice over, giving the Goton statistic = -46.1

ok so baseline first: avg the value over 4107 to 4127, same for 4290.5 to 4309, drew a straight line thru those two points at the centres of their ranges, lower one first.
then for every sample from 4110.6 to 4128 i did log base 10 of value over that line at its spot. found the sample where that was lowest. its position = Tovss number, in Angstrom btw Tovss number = 4120.56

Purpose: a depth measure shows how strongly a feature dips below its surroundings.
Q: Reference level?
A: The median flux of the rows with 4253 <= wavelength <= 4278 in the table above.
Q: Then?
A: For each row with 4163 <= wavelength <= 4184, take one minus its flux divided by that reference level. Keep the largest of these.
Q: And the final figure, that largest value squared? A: 0.13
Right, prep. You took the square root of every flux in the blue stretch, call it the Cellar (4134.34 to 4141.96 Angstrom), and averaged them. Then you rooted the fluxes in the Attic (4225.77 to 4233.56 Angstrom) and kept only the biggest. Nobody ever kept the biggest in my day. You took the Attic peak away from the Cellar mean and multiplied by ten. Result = 2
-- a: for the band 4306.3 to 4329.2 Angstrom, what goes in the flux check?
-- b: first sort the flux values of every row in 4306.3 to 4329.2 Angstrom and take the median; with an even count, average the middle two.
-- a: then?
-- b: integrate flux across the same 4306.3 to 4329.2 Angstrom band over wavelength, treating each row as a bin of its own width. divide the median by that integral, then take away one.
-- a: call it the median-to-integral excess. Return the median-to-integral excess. -0.9560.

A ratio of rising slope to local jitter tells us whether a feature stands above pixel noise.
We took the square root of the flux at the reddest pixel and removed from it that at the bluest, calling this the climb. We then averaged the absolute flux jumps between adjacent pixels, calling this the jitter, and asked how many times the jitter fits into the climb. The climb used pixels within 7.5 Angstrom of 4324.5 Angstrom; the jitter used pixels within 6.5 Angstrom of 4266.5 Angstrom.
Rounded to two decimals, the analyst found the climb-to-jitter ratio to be -0.03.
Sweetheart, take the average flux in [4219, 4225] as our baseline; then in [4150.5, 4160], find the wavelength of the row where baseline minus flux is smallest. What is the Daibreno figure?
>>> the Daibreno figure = 4157.72 Angstrom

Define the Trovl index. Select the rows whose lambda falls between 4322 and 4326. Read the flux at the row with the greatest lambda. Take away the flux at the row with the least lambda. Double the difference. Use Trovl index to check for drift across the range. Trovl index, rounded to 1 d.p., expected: -2.5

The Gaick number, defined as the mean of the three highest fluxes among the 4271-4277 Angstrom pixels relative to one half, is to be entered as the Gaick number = 13.3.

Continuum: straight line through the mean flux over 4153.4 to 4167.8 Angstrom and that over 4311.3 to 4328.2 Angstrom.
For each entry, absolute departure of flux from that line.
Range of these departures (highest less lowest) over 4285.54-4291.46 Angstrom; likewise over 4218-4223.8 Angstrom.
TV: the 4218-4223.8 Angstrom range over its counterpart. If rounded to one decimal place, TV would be 1.3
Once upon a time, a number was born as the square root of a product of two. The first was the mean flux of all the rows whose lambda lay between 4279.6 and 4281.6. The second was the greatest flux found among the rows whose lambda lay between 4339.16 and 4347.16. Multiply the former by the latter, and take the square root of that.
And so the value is 7.5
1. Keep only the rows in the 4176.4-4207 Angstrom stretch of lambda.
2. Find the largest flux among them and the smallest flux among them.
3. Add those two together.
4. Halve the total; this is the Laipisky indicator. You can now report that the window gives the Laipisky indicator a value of 5.9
